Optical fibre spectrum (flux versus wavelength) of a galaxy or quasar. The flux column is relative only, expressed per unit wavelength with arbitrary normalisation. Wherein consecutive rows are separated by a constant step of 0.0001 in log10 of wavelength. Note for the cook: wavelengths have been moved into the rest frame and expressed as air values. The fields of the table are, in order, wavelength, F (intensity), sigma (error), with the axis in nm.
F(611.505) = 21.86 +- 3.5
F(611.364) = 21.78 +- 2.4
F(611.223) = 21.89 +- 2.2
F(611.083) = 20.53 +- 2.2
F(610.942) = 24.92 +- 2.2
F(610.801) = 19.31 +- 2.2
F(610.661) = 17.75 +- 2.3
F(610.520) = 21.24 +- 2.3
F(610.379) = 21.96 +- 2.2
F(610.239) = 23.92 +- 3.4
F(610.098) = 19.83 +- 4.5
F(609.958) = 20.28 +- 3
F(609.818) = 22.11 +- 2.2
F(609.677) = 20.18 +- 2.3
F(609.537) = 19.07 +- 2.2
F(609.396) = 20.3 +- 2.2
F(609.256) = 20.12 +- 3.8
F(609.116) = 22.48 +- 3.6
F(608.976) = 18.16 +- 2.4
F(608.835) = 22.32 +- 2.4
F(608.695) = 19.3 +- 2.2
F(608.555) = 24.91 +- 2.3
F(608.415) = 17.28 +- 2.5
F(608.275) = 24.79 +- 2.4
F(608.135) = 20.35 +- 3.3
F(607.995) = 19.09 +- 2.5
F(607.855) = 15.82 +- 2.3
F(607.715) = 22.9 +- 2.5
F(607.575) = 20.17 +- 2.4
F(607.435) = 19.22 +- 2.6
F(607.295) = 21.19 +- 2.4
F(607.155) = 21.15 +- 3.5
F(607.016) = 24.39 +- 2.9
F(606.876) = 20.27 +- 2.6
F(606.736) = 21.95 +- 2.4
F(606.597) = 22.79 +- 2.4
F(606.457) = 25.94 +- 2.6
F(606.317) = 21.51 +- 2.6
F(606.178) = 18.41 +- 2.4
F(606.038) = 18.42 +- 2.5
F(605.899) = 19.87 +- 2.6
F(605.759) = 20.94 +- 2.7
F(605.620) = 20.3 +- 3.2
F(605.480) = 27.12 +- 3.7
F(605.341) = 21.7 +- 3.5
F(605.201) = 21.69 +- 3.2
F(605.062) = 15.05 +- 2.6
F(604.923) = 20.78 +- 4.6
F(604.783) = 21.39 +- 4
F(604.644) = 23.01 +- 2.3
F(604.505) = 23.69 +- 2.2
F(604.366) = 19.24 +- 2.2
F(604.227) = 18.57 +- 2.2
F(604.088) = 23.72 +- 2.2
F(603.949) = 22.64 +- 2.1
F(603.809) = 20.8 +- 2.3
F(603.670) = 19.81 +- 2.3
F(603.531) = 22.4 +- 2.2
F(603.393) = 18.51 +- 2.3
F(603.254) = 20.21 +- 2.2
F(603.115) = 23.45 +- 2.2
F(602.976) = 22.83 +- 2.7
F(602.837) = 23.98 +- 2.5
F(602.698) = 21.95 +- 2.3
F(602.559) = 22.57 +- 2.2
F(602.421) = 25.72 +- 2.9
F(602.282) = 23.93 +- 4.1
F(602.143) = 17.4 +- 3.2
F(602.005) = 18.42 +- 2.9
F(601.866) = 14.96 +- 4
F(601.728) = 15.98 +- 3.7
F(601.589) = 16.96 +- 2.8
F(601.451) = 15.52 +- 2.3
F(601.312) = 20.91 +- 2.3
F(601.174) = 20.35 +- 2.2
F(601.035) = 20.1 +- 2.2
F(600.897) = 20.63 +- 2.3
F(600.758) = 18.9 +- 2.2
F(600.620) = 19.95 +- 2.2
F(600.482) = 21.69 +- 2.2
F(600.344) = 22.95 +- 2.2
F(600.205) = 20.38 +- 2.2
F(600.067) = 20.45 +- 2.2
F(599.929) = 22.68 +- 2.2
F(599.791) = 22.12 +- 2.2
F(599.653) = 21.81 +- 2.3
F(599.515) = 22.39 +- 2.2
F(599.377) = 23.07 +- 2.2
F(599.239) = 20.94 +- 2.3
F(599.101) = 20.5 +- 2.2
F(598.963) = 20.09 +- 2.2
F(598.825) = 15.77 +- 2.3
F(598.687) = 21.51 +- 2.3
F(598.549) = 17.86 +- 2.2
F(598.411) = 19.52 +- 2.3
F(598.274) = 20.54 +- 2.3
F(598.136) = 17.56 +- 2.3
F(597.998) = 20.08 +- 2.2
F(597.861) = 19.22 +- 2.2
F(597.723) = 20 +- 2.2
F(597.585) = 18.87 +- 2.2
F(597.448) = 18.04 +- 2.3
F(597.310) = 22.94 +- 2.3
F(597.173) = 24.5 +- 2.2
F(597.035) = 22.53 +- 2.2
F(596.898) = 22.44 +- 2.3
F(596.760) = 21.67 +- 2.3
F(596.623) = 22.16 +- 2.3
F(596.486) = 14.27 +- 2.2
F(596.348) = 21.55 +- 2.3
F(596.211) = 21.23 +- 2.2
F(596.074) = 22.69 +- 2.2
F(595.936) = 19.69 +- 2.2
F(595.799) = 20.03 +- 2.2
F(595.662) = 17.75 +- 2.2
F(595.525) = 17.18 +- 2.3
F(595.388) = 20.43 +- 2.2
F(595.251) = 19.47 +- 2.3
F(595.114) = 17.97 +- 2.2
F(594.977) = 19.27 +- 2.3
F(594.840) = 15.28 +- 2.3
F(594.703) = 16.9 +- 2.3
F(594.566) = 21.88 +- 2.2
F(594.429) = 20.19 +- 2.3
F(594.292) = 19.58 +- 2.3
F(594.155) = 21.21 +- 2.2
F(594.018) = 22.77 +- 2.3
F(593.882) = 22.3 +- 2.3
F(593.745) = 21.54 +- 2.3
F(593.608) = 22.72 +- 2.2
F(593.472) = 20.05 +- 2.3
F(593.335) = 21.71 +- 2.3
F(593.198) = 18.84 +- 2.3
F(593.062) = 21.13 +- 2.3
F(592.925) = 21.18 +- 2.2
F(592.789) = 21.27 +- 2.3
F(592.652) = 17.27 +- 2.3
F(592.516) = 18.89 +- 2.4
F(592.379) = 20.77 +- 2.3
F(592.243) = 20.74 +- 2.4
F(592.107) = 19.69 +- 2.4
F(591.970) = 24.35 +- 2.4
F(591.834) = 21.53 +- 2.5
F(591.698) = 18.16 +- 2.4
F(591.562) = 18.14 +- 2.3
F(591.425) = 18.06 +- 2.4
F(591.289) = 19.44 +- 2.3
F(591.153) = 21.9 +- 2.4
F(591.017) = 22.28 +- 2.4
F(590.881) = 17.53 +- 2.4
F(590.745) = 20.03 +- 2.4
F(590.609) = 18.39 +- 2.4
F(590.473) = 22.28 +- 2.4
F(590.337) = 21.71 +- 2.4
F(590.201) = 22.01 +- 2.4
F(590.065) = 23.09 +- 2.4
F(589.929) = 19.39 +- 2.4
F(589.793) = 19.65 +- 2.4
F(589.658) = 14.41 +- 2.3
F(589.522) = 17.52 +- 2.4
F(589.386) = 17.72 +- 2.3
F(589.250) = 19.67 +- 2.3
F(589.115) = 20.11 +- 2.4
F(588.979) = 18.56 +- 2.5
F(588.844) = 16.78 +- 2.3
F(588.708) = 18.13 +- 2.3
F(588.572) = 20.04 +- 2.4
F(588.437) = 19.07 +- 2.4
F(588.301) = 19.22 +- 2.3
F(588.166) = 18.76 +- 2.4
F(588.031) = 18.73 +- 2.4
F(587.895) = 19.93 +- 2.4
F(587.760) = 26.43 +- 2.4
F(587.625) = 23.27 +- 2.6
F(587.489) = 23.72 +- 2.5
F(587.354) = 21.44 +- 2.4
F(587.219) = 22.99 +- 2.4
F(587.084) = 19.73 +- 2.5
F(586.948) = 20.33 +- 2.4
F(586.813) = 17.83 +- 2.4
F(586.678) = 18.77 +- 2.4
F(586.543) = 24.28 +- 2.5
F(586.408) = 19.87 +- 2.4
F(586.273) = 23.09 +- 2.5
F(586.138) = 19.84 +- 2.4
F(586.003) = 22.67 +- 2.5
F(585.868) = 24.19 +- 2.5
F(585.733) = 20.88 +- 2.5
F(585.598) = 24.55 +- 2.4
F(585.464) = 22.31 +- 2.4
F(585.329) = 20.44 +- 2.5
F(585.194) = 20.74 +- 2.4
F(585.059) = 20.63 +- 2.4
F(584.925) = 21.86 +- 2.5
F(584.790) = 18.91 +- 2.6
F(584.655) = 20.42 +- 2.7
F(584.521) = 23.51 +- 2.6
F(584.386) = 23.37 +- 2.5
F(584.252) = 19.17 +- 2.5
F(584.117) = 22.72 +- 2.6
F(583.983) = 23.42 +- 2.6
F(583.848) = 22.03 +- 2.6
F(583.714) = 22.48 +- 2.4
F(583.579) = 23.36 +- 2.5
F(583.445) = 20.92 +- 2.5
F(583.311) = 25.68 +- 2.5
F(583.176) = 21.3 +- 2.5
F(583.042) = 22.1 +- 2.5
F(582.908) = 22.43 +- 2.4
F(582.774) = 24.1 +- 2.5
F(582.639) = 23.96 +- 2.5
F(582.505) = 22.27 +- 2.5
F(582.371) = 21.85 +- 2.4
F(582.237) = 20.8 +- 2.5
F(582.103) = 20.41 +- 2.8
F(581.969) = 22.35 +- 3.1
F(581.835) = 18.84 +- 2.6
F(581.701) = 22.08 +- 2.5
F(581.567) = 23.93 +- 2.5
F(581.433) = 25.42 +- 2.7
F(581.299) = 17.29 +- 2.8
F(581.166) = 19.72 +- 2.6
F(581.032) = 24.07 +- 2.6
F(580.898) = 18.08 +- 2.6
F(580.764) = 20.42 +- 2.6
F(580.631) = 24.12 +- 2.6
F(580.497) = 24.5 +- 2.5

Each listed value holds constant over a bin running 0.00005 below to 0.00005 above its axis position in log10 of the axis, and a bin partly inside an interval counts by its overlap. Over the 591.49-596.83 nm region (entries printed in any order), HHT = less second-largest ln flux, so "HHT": -3.13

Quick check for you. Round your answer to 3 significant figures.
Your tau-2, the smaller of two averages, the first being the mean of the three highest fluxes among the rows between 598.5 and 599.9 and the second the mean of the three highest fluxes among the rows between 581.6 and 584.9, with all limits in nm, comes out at 22.5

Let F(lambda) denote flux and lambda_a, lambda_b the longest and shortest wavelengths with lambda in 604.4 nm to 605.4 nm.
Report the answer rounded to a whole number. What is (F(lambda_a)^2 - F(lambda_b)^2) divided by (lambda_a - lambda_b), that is -108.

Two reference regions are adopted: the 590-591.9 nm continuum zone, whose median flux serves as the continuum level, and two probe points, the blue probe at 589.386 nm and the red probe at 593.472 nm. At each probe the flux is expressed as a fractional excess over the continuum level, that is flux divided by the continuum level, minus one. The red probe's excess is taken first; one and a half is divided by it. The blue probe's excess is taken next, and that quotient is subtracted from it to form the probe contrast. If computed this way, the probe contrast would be 43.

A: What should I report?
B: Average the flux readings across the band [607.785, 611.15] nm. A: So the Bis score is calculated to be 20.7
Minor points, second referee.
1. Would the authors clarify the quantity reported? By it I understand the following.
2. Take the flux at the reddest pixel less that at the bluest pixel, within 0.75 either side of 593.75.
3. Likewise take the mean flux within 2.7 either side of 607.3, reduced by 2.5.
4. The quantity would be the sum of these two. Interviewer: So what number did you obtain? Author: 17.5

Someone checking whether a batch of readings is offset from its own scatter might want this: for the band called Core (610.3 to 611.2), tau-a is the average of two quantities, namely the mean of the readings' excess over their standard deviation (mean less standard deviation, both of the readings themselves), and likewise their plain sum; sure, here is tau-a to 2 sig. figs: 72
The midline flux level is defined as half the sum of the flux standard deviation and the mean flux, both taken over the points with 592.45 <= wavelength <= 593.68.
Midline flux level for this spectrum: 11.0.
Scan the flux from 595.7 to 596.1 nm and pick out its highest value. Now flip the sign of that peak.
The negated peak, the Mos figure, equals -22.7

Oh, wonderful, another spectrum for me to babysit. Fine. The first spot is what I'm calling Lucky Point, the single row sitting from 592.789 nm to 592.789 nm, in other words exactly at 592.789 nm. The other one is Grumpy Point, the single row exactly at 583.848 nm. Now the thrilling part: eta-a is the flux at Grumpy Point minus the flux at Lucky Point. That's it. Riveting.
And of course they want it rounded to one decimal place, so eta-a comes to 0.8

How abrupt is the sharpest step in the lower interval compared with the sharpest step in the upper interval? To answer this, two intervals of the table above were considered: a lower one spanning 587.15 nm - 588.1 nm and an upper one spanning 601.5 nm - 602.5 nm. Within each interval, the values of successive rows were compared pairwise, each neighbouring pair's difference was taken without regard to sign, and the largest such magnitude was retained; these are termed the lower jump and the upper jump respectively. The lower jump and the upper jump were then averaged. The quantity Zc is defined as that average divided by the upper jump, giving 1.00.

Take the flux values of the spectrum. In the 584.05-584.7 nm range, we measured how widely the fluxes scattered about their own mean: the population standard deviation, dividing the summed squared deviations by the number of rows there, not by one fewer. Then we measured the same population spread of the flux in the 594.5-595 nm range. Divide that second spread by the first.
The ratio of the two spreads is 1.4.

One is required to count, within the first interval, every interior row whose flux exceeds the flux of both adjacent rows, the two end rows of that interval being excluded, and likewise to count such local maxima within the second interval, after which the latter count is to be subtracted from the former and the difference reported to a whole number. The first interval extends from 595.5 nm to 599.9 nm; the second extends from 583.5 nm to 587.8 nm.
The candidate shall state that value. -1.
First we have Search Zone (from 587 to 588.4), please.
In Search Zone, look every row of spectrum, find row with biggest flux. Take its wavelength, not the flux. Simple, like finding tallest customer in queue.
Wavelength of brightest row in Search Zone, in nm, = 587.760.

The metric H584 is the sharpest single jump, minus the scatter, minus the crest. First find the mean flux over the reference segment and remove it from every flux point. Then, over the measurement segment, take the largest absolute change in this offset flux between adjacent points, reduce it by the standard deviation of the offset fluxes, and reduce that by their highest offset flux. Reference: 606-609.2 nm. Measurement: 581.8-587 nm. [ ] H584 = -1.0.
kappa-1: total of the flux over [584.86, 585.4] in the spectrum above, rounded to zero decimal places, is 84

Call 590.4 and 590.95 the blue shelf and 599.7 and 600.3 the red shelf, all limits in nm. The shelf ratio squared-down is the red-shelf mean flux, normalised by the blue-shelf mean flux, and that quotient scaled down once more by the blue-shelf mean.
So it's 0.0560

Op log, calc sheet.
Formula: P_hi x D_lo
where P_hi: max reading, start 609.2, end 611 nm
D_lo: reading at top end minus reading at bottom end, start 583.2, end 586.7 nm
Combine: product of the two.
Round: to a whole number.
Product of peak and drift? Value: -172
